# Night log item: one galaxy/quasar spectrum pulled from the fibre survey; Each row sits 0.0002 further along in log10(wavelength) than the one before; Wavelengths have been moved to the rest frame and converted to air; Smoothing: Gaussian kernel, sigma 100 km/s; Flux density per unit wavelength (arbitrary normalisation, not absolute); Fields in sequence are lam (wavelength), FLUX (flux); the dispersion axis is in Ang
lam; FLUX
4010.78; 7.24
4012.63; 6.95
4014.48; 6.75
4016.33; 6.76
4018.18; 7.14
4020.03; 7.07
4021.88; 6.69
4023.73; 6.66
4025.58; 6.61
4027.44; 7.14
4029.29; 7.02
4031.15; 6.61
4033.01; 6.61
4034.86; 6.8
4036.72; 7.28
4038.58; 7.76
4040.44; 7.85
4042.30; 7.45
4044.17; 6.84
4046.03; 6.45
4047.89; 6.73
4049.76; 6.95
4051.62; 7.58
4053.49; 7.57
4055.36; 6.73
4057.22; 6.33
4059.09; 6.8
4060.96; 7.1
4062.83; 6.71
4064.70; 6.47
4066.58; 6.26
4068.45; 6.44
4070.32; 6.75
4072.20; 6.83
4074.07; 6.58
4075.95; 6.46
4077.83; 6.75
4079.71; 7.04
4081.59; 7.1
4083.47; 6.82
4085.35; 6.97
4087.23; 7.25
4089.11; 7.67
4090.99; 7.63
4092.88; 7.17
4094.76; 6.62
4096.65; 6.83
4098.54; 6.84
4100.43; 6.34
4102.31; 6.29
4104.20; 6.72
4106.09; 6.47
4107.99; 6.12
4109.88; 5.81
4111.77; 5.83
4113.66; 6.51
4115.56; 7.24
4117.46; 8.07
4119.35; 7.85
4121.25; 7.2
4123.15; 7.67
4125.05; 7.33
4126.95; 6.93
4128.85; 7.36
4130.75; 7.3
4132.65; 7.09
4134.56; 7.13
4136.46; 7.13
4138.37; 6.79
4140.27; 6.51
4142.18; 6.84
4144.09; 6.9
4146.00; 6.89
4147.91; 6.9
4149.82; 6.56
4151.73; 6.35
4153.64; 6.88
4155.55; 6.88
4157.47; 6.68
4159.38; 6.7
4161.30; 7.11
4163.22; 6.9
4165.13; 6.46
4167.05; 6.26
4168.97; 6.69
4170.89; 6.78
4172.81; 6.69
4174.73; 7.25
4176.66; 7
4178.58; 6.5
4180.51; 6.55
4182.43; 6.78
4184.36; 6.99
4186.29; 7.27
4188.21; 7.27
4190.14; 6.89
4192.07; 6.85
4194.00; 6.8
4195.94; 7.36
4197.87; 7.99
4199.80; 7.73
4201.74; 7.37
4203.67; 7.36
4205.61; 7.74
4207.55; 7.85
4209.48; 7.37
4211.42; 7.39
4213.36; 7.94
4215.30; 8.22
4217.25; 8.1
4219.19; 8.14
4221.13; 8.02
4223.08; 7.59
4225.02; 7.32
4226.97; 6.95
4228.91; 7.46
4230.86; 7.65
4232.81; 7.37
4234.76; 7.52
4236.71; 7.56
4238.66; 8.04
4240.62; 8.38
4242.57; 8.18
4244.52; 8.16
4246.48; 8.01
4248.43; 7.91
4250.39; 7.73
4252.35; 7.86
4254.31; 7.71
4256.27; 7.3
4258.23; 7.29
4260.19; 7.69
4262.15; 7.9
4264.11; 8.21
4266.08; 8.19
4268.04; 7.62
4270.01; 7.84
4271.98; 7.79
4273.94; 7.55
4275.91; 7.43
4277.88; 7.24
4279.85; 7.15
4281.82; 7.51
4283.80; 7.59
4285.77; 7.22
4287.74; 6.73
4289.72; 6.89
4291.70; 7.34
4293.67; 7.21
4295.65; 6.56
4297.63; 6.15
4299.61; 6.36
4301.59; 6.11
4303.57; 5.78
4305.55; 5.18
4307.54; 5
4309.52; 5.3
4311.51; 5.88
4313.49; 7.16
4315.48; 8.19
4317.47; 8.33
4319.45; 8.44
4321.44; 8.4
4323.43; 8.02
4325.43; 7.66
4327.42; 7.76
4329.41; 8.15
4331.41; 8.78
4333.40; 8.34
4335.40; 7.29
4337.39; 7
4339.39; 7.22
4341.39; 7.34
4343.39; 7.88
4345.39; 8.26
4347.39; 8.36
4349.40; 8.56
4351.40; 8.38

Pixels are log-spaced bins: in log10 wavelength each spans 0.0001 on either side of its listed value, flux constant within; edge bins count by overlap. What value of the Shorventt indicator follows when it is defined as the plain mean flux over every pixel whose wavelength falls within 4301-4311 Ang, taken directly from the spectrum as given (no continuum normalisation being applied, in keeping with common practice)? 5.47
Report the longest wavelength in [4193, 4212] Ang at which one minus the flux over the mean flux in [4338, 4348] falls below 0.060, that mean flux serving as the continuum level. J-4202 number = 4211.42 Ang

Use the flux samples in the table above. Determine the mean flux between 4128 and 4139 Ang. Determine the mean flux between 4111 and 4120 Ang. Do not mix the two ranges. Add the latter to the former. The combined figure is 14.2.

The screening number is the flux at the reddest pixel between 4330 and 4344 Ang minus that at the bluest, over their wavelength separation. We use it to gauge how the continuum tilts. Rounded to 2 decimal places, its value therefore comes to -0.08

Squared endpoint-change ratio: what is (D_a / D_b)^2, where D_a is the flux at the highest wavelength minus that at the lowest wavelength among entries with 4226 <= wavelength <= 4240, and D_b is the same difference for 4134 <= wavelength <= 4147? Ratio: 21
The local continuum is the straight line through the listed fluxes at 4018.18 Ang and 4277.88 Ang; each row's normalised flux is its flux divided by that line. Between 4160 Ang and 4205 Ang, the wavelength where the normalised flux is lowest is 4167.05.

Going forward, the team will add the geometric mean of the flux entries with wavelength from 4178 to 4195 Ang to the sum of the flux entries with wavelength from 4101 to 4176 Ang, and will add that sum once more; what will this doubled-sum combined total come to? 541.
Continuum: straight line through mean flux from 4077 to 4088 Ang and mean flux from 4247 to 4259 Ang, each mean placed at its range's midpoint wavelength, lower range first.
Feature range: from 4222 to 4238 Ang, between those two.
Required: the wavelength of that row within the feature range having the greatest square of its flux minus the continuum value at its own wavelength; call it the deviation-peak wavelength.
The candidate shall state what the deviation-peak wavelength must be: 4226.97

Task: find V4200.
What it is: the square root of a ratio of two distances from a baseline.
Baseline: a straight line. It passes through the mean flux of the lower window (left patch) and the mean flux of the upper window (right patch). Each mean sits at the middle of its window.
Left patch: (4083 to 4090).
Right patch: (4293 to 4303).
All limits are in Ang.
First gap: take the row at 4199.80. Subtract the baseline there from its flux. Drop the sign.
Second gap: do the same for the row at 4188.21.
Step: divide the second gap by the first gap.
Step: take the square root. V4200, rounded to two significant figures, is 0.68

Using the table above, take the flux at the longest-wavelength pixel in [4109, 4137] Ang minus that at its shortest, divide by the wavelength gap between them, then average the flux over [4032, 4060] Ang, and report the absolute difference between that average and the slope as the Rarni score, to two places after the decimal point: 7.00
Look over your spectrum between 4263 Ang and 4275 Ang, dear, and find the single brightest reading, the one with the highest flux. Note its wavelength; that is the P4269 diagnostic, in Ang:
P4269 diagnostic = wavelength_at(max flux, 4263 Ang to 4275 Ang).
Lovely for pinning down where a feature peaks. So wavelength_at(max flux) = 4264.11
